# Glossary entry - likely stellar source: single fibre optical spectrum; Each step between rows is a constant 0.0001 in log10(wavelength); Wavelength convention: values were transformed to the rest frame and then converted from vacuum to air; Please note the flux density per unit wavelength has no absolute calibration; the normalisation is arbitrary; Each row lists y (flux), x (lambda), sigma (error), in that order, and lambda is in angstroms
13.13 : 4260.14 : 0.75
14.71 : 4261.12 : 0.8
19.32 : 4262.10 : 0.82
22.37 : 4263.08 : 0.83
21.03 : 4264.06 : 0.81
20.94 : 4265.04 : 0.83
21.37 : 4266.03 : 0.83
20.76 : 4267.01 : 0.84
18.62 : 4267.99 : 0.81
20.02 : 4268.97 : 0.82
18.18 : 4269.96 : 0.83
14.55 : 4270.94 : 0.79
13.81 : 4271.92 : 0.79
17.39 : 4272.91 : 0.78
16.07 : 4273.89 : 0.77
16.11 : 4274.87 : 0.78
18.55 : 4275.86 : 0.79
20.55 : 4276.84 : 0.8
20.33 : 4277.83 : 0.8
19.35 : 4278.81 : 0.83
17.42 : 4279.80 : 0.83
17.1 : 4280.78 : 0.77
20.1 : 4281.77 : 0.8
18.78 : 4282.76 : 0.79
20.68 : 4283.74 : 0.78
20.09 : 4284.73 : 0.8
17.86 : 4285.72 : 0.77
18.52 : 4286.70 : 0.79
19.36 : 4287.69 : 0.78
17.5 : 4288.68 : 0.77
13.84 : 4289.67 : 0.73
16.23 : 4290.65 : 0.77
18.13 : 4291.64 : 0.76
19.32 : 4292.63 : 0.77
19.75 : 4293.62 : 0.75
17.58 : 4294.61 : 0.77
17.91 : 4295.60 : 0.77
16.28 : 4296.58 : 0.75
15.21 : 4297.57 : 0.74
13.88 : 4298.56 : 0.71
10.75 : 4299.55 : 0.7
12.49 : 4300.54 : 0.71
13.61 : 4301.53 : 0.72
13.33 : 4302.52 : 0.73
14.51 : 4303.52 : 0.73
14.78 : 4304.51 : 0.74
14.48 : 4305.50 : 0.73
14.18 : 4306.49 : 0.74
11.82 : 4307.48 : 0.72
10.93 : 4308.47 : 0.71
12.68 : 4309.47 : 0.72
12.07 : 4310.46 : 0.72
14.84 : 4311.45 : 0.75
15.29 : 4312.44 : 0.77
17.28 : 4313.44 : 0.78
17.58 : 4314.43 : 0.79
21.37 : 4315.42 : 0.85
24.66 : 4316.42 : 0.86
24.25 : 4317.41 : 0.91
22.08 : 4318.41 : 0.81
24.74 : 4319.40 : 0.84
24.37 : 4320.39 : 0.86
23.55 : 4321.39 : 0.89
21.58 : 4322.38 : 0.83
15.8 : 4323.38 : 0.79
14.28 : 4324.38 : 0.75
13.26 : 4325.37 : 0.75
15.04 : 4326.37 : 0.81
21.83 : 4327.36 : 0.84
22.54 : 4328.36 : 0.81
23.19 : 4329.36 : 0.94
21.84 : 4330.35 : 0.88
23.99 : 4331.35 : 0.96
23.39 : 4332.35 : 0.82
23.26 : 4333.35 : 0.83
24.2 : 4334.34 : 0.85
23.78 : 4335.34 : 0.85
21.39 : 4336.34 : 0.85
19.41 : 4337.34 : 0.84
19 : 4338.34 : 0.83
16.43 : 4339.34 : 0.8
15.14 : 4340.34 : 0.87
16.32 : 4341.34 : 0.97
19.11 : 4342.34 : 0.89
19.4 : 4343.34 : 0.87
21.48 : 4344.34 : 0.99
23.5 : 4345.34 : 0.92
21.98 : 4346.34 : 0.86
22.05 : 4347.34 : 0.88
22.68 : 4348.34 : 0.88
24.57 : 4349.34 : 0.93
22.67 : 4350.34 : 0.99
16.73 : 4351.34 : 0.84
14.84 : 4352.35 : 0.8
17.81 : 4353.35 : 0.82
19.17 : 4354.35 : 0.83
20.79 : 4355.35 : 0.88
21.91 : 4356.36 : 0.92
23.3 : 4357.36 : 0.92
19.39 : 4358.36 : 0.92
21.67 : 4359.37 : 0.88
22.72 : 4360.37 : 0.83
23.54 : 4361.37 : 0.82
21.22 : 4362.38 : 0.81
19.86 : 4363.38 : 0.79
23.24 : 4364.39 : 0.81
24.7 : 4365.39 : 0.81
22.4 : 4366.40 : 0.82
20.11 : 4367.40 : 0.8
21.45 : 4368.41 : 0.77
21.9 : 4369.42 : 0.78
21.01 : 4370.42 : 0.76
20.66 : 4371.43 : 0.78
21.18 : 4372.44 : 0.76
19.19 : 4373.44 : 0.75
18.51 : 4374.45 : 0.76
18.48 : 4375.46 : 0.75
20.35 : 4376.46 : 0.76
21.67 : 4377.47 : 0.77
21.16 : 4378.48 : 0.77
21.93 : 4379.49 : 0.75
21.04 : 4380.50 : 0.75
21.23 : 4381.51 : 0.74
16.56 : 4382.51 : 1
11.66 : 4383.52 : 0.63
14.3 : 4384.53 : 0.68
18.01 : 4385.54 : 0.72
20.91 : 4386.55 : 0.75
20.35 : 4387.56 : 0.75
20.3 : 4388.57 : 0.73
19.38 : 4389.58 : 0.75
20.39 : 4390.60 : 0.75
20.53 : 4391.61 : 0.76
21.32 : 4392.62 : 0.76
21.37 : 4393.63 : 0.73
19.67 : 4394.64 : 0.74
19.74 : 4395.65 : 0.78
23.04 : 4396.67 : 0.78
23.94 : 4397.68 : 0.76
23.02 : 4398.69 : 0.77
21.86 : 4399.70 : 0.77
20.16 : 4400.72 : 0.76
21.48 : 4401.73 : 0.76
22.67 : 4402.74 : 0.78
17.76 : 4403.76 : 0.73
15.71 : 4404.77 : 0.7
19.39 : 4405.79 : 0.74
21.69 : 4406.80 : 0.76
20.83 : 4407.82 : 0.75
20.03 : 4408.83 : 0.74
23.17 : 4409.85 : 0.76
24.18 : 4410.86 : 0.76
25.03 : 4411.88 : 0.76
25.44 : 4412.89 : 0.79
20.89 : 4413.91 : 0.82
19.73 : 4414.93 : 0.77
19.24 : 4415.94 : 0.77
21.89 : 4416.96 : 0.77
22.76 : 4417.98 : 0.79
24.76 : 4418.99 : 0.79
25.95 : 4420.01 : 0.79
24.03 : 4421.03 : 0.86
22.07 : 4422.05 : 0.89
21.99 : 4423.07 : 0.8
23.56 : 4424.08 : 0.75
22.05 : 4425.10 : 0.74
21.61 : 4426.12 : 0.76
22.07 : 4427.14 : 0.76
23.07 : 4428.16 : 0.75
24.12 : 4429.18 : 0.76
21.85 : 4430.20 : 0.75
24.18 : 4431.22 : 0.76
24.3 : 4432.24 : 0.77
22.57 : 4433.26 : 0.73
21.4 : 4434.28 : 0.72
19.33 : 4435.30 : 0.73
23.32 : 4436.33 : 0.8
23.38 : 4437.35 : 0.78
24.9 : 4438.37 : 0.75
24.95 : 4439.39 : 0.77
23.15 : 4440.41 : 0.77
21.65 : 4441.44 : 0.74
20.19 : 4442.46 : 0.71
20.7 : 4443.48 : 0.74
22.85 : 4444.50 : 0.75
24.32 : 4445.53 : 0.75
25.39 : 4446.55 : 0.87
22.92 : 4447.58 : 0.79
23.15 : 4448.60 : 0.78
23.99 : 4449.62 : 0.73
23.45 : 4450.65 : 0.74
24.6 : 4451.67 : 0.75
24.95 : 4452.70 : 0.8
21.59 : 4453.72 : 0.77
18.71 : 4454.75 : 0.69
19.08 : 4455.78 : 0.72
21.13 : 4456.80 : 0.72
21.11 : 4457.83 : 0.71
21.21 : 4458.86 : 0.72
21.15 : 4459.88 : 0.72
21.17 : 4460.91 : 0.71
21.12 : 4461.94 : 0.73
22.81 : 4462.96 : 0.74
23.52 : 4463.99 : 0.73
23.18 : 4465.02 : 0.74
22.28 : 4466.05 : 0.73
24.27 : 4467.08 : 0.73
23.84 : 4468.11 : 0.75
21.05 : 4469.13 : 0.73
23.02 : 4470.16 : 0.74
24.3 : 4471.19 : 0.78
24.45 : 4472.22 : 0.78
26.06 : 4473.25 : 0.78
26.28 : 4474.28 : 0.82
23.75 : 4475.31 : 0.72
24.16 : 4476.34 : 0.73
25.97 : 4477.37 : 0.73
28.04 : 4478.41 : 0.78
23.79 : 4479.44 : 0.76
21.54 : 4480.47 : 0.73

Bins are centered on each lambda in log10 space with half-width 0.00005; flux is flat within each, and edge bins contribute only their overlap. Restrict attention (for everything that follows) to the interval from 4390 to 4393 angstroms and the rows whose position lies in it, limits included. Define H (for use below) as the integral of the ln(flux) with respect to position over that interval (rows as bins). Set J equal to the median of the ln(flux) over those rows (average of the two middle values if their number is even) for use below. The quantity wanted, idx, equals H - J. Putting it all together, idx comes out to 6.05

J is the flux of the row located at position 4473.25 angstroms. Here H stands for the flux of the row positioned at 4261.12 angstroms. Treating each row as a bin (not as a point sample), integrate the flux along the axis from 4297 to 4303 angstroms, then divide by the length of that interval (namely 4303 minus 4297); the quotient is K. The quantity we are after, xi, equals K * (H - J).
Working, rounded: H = 14.71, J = 26.06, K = 13.2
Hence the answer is -150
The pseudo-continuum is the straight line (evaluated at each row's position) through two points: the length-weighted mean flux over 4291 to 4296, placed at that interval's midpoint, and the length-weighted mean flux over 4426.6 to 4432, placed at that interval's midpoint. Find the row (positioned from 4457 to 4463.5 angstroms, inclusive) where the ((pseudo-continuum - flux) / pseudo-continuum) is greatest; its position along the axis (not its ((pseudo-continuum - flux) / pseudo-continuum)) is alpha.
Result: 4461.94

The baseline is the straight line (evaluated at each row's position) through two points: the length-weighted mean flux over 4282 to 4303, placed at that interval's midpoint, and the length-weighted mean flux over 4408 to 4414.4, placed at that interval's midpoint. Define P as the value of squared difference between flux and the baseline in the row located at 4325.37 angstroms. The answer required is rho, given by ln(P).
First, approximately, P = 27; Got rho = 3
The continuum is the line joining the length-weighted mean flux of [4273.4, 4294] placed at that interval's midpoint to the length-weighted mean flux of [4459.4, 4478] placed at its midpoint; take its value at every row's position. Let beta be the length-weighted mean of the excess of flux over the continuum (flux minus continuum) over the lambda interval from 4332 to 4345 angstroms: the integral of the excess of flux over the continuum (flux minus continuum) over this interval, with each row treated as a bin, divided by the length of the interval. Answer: 0.30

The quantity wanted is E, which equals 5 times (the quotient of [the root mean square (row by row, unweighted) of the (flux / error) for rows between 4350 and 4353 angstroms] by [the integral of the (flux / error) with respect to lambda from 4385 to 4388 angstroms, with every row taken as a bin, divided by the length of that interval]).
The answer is 3.9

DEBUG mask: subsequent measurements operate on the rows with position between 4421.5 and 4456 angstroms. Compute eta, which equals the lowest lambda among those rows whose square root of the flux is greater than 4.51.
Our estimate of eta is 4422.05 angstroms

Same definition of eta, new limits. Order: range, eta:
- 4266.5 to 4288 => 4267.01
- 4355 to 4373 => 4355.35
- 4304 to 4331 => 4315.42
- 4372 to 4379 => 4372.44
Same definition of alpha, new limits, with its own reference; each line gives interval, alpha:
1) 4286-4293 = 4289.67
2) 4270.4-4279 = 4271.92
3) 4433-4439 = 4435.30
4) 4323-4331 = 4325.37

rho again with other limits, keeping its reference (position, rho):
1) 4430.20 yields 2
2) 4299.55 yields 4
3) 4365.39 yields 3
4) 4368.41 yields -1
